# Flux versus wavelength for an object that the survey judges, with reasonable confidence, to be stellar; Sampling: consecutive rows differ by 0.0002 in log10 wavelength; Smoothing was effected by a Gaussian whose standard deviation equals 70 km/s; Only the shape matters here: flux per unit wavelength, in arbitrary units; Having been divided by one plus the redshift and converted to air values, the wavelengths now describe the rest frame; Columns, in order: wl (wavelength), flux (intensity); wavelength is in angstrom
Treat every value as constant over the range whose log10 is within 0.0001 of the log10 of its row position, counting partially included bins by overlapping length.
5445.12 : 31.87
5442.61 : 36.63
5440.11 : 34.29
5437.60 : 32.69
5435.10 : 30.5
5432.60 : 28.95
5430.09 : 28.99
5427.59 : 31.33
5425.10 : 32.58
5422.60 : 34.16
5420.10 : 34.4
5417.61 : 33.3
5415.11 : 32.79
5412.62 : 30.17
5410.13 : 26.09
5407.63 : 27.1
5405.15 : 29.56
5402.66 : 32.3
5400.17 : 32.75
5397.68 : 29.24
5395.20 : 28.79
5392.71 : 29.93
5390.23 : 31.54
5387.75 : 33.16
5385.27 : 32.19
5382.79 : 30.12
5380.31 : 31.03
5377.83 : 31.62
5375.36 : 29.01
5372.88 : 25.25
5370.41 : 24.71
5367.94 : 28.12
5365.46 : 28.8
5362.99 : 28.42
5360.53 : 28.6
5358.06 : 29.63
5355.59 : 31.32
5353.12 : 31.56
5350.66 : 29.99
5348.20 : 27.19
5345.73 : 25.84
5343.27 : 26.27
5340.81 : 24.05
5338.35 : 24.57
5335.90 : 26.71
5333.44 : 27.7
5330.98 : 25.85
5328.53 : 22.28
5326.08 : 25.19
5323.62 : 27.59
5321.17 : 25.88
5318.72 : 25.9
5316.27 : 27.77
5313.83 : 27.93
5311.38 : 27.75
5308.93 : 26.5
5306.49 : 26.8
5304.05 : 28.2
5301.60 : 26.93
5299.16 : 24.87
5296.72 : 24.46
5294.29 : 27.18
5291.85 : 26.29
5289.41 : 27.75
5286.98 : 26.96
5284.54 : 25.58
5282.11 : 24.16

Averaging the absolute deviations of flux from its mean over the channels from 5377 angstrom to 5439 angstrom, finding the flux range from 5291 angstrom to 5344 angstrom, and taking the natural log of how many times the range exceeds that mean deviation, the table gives 1.23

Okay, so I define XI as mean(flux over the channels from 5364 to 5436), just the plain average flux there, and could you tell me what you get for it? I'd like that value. 30.3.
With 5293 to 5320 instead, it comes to 26.8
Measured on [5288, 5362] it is 27.0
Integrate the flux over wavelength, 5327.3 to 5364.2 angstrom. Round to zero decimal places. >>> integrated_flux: 1009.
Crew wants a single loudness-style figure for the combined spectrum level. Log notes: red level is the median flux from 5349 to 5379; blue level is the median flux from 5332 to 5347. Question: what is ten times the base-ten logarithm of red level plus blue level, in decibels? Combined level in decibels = 17.4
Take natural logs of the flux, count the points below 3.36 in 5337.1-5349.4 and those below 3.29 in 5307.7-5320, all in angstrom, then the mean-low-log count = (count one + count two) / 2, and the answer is 3.50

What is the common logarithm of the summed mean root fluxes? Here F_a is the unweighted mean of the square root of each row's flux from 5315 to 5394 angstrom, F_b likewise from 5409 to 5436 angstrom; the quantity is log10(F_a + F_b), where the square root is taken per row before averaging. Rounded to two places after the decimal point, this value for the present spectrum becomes 1.04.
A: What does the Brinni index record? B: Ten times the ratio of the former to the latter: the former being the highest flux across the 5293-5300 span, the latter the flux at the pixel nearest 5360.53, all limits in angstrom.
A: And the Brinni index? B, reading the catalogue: 9.5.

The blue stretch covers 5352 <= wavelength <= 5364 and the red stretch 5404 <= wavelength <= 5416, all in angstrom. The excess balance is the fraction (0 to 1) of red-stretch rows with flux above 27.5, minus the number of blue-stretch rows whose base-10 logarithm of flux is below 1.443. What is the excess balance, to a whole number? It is 1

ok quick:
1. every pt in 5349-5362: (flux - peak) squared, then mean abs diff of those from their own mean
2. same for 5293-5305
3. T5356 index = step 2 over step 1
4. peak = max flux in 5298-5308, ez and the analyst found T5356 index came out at 1.3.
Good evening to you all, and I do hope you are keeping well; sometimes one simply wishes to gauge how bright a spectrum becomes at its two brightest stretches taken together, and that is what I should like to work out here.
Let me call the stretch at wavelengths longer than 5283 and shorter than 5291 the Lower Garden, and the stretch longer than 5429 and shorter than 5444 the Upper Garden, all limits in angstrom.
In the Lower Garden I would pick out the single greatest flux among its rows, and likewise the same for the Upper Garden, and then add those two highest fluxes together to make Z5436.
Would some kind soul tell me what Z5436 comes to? 64.4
